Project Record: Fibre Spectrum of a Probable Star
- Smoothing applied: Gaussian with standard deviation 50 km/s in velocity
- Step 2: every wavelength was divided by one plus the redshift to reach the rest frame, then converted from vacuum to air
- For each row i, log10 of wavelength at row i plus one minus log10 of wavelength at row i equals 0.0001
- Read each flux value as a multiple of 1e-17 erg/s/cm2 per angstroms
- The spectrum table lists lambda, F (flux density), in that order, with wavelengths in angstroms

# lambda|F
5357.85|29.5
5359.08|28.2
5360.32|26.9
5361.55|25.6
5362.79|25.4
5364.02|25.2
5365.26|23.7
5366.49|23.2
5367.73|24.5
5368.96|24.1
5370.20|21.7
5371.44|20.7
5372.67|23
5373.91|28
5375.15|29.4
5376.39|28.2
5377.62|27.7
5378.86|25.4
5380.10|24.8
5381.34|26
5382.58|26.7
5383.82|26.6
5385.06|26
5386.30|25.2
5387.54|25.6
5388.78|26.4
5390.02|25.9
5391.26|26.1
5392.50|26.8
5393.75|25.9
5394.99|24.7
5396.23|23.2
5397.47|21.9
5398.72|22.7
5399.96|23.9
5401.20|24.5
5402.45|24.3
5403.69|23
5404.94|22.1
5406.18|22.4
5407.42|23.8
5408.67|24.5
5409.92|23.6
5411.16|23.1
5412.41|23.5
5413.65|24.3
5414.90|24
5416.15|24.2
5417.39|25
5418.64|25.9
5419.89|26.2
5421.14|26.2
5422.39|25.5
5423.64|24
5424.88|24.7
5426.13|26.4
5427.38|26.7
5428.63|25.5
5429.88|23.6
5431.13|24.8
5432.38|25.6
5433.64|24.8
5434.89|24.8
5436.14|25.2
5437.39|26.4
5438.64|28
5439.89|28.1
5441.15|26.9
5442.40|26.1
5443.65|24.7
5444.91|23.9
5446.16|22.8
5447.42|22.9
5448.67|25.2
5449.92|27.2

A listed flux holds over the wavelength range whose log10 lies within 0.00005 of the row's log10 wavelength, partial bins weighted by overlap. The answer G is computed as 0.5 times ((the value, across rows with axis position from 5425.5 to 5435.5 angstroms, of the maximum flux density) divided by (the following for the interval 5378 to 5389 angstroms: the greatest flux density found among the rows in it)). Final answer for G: 0.50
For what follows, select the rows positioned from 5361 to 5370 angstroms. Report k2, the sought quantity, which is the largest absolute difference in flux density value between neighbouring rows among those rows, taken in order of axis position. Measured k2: 1.50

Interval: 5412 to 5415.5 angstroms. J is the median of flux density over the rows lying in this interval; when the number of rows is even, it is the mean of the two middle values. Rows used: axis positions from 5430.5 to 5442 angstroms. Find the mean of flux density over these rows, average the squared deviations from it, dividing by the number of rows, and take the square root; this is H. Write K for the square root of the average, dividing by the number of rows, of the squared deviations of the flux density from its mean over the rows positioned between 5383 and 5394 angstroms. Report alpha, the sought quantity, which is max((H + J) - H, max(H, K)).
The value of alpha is 24.0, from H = 1.27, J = 24.0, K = 0.5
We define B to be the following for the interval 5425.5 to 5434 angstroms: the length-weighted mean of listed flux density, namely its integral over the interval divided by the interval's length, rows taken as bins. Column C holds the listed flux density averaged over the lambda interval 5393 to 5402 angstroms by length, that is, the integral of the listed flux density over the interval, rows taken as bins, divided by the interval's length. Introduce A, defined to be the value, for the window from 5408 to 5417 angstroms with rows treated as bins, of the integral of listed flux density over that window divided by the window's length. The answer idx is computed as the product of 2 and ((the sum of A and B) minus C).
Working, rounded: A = 23.9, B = 25.3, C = 23.9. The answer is 51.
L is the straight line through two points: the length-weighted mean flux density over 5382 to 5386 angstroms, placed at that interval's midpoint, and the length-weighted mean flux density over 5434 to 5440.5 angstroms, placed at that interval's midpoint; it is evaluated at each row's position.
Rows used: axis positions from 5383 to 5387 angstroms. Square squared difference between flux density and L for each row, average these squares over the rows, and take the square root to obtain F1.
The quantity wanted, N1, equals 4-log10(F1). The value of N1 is 4.1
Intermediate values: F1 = 0.7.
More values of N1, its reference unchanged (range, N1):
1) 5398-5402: 3.1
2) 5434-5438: 3.7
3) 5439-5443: 3.8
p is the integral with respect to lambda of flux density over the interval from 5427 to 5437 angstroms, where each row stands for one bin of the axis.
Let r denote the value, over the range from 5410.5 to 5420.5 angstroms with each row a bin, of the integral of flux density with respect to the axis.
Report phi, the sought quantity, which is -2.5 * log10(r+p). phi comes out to -6.74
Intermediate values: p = 251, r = 245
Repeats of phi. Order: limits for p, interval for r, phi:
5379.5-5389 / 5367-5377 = -6.74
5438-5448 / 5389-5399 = -6.75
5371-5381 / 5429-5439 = -6.78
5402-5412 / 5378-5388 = -6.73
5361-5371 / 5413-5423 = -6.73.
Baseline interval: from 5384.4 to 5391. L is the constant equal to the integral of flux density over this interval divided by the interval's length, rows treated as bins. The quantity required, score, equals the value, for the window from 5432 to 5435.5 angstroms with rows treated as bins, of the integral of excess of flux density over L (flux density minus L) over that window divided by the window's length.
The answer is -0.8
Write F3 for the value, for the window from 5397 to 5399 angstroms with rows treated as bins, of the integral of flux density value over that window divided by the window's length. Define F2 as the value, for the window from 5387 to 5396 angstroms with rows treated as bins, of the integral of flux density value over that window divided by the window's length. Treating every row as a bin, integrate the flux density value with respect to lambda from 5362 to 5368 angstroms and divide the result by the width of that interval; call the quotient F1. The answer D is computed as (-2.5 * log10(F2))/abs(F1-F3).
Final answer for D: -1.6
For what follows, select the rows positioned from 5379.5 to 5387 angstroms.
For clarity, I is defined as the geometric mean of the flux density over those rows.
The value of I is 25.87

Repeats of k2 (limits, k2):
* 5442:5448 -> 1.40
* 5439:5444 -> 1.40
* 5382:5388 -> 0.80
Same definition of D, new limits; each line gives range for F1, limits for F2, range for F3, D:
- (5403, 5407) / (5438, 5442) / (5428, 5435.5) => -1.6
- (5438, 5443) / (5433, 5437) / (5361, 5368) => -1.3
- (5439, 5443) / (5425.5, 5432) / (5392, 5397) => -1.7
